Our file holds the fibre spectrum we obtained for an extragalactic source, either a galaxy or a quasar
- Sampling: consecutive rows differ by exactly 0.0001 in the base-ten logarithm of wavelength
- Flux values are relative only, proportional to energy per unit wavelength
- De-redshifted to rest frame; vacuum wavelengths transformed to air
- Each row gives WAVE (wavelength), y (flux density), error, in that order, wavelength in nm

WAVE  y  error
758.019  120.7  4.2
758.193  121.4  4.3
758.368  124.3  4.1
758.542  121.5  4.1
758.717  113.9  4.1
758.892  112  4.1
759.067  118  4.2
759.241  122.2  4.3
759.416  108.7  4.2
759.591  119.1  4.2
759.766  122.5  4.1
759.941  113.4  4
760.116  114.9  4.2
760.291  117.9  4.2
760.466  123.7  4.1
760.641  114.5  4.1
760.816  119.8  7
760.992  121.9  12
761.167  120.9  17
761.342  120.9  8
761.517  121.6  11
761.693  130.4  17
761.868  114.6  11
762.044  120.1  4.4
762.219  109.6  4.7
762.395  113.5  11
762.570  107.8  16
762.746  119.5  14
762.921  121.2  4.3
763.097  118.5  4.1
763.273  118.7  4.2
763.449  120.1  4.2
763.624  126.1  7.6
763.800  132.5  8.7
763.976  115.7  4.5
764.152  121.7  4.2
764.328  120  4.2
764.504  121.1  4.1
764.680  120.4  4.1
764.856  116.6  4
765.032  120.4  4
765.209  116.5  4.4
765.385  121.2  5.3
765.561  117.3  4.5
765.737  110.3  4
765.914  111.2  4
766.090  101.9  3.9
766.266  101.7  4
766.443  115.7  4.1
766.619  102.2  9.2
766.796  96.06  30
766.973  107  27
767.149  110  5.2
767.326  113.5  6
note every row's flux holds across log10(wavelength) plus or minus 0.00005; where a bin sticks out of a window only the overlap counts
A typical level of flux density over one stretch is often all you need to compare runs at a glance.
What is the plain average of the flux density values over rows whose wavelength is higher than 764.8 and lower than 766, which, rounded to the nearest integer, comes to 116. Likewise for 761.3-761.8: 124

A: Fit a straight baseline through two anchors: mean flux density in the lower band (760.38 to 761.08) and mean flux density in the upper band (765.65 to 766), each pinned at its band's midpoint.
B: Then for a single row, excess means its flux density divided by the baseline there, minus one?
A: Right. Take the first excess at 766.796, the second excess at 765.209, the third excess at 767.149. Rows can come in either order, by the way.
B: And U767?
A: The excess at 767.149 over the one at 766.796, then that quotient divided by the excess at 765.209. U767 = -3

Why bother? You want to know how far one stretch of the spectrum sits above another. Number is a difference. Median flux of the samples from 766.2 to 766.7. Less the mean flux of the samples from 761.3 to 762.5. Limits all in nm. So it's -16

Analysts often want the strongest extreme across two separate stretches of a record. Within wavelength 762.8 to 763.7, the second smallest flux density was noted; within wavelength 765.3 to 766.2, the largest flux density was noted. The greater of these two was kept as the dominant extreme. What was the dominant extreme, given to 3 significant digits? 121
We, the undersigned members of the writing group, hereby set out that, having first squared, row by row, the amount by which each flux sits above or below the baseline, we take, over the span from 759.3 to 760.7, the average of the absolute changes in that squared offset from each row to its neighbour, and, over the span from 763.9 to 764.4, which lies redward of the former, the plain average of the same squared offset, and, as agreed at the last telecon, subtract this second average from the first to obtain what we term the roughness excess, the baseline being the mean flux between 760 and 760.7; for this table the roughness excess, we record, 18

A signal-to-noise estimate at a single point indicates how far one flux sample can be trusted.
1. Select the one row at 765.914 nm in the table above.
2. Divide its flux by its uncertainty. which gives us 27.8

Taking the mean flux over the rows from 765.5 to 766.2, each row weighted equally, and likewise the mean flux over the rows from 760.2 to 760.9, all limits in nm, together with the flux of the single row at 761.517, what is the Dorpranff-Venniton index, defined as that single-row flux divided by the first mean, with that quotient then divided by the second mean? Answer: 0.0093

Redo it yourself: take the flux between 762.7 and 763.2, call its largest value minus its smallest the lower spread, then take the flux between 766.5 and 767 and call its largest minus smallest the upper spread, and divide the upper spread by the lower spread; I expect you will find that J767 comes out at 4.1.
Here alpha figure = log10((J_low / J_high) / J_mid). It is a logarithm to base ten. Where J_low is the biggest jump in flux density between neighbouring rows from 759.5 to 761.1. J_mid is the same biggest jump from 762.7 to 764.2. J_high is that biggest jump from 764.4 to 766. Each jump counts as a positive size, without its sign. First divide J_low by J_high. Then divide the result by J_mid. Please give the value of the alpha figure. -1.11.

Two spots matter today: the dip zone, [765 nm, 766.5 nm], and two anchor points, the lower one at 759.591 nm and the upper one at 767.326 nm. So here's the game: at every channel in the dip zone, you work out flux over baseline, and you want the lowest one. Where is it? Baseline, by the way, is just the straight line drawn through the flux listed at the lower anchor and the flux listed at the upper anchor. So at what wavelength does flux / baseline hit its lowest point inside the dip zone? 766.266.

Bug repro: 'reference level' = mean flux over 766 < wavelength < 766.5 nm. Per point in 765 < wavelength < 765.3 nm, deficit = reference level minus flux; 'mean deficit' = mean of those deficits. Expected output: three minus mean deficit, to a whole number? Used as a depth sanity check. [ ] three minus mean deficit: 15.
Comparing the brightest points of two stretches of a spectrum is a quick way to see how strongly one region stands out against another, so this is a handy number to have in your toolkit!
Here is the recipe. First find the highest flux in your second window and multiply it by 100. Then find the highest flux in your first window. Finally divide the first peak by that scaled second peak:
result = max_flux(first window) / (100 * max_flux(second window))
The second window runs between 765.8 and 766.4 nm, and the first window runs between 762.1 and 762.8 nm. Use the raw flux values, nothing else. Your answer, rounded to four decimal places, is 0.0107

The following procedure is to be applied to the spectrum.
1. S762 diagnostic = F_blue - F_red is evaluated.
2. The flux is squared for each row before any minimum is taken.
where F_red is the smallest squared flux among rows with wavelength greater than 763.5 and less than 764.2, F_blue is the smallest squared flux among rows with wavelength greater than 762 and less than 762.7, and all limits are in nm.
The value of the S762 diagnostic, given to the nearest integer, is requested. -1766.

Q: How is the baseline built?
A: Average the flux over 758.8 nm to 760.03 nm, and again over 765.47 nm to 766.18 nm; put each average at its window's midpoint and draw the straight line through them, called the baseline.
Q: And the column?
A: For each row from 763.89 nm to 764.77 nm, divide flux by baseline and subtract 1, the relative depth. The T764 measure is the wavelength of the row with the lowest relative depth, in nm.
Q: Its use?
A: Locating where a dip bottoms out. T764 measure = 763.976 nm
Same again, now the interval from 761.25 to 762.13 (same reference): 761.868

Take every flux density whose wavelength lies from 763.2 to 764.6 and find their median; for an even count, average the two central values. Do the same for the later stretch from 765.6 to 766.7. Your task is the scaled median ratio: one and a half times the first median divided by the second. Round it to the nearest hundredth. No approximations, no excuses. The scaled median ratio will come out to 1.70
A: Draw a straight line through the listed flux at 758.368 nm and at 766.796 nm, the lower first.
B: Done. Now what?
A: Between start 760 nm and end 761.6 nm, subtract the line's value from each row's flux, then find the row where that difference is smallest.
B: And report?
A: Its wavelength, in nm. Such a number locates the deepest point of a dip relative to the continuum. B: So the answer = 760.116 nm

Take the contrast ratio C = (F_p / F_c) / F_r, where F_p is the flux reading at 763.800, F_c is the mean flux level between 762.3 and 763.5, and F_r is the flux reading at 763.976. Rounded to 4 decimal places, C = 0.0098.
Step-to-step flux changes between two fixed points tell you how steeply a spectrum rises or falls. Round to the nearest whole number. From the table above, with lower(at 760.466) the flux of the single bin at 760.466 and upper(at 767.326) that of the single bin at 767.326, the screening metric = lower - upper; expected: 10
